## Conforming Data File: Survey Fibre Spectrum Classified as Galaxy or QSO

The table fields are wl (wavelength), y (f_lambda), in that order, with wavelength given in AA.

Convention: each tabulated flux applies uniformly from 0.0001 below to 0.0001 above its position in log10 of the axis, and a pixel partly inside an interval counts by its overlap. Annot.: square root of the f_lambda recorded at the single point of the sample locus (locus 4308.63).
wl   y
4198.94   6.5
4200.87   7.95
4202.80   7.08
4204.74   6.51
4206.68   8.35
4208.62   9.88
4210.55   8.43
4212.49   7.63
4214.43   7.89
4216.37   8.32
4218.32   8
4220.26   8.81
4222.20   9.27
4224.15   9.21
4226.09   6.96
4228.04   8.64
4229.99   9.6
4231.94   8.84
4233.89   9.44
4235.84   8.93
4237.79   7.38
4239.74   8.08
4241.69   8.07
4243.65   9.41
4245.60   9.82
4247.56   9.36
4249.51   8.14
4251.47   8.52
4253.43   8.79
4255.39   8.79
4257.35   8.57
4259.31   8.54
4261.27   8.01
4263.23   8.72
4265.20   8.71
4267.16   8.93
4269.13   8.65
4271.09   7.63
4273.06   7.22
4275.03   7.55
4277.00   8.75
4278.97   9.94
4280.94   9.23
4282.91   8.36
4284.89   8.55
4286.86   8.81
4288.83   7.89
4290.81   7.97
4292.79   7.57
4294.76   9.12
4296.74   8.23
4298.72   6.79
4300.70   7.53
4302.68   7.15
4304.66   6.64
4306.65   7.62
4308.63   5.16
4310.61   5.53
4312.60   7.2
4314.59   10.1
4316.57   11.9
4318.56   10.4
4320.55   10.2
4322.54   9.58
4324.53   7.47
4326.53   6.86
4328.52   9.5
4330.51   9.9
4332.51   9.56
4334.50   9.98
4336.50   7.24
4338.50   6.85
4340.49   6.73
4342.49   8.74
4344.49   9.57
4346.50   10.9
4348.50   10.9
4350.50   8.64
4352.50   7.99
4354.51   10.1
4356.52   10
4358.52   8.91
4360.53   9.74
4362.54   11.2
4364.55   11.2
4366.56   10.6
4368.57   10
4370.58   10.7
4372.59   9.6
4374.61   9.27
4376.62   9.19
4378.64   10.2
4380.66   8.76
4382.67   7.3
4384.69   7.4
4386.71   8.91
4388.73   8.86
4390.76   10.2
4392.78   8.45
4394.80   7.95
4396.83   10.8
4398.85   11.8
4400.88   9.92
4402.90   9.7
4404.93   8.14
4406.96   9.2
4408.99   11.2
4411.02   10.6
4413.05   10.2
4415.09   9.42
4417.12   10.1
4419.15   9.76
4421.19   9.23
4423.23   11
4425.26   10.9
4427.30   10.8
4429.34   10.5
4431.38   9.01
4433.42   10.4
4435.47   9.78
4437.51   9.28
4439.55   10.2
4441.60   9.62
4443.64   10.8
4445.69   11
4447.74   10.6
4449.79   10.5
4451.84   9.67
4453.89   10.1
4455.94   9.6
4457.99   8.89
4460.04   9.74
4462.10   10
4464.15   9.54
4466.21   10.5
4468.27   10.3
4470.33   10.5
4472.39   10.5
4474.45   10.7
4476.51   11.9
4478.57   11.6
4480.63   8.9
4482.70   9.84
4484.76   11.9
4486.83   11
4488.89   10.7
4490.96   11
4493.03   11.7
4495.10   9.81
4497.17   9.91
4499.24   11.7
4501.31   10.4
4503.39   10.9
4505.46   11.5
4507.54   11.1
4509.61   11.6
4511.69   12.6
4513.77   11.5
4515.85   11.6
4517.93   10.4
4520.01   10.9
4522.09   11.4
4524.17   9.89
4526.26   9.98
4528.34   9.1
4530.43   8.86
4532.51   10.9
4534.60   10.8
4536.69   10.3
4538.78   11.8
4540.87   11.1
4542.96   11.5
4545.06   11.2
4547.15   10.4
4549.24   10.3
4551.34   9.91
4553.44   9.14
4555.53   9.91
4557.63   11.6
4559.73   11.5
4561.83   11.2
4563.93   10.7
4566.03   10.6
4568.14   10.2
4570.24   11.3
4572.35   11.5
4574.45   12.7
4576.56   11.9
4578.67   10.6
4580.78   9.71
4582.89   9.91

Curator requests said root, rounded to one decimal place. 2.3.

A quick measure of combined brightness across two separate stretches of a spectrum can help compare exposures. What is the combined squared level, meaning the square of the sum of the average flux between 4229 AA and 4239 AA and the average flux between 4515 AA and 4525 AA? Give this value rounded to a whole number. 387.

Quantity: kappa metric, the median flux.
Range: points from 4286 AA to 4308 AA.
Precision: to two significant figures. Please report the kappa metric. 7.6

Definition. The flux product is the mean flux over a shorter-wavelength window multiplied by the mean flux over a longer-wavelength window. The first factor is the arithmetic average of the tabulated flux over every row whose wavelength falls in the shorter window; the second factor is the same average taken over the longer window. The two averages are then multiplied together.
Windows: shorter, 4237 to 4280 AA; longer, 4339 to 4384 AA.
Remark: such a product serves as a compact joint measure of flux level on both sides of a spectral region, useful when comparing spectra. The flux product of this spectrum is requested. 81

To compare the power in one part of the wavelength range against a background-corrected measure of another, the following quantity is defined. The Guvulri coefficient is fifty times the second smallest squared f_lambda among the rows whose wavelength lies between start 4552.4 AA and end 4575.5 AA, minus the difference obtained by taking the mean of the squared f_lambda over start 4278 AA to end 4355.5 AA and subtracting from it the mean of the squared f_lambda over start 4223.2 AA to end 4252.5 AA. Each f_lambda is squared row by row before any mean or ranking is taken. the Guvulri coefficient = 4912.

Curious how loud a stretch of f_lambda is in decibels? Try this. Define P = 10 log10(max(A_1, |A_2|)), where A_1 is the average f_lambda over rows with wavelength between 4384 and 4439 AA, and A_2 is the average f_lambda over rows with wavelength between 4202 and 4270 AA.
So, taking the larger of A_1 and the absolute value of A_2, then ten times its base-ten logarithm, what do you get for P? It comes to 9.9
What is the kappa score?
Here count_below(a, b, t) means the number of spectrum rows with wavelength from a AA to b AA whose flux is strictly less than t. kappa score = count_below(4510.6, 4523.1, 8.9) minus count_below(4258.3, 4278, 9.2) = -10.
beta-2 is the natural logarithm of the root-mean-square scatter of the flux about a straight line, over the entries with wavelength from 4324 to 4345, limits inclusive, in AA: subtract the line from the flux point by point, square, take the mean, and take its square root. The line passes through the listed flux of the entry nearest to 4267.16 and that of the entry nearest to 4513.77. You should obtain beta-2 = 0.58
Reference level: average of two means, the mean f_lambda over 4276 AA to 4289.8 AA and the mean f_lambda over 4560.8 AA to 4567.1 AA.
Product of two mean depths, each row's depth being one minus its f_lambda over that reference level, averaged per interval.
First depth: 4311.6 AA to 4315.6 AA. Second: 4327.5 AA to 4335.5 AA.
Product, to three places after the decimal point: 0.001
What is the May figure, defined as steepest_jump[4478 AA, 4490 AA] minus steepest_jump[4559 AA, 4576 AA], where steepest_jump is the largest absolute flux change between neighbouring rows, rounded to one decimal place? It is 1.5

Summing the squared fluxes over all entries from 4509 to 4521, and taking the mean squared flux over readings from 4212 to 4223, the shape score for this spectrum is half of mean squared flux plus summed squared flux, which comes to 428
